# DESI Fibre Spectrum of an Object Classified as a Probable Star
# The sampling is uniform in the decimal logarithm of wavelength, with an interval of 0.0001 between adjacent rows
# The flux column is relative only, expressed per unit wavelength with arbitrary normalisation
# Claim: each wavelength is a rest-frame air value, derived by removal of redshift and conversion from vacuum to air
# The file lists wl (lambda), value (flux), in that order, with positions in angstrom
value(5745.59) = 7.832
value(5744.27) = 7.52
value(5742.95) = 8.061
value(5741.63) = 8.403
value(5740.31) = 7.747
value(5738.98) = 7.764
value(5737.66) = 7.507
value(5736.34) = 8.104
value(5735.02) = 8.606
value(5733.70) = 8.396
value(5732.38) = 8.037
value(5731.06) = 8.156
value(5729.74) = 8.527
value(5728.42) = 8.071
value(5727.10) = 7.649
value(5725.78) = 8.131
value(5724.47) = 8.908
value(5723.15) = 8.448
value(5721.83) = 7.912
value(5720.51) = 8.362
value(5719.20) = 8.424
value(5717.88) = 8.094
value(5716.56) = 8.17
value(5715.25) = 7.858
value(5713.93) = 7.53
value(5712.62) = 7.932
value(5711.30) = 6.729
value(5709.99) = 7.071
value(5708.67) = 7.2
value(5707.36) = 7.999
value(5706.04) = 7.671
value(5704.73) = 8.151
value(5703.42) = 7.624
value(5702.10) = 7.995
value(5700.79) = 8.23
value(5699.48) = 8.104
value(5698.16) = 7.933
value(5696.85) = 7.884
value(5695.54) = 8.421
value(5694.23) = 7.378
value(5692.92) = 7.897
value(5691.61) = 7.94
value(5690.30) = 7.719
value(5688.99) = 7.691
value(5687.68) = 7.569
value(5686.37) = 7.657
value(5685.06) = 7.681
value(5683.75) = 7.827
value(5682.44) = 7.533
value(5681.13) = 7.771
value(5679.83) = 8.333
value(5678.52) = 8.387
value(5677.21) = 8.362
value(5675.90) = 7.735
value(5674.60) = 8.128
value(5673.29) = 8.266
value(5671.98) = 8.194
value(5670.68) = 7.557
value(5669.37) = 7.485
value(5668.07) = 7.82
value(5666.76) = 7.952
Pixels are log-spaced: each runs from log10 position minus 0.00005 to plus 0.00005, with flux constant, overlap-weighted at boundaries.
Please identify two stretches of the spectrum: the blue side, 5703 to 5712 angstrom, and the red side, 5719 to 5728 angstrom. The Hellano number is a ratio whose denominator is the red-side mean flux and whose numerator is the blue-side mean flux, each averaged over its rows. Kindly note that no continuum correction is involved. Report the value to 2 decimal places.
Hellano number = 0.91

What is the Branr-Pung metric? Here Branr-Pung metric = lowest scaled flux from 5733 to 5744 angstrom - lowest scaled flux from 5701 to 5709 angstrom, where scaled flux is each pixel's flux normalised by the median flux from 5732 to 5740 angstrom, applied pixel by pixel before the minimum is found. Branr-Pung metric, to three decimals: 0.038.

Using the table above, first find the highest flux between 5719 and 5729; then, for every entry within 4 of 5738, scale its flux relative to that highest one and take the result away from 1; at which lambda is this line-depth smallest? 5735.02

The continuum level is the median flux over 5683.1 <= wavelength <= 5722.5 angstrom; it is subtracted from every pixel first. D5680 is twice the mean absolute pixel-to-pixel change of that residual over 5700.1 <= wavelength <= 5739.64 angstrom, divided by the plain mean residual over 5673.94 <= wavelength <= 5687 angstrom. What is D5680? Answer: 16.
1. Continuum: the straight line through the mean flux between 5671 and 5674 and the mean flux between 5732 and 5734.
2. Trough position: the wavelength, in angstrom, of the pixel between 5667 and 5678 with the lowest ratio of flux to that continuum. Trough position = 5669.37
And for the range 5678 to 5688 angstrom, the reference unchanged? 5682.44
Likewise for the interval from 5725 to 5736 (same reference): 5727.10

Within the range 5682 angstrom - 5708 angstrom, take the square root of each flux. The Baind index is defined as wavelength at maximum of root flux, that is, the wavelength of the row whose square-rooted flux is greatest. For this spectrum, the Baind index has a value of 5695.54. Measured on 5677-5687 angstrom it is 5678.52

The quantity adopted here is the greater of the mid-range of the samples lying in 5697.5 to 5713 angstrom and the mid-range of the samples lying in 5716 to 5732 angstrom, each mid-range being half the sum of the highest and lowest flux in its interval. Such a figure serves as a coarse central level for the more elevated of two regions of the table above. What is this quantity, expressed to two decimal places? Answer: 8.28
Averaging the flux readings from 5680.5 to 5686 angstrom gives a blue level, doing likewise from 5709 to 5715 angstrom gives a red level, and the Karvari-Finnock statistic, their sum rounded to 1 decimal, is 15.0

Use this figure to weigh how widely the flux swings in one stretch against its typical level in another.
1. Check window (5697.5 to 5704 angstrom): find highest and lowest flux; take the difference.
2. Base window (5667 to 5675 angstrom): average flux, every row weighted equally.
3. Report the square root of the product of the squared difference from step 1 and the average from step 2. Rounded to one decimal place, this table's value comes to 1.7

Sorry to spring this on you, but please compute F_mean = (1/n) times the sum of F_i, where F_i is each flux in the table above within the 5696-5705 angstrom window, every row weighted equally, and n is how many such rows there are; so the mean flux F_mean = 7.99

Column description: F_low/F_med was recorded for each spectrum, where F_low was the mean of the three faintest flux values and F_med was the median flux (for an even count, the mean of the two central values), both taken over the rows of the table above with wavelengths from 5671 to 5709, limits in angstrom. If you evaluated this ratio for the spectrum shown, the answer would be 0.93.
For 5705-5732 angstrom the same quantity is 0.87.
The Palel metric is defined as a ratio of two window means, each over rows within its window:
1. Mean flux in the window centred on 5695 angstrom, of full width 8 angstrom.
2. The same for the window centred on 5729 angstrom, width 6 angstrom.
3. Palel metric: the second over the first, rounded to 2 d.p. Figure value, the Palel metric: 1.02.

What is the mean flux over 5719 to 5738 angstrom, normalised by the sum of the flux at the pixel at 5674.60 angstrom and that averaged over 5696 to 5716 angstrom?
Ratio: 0.518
